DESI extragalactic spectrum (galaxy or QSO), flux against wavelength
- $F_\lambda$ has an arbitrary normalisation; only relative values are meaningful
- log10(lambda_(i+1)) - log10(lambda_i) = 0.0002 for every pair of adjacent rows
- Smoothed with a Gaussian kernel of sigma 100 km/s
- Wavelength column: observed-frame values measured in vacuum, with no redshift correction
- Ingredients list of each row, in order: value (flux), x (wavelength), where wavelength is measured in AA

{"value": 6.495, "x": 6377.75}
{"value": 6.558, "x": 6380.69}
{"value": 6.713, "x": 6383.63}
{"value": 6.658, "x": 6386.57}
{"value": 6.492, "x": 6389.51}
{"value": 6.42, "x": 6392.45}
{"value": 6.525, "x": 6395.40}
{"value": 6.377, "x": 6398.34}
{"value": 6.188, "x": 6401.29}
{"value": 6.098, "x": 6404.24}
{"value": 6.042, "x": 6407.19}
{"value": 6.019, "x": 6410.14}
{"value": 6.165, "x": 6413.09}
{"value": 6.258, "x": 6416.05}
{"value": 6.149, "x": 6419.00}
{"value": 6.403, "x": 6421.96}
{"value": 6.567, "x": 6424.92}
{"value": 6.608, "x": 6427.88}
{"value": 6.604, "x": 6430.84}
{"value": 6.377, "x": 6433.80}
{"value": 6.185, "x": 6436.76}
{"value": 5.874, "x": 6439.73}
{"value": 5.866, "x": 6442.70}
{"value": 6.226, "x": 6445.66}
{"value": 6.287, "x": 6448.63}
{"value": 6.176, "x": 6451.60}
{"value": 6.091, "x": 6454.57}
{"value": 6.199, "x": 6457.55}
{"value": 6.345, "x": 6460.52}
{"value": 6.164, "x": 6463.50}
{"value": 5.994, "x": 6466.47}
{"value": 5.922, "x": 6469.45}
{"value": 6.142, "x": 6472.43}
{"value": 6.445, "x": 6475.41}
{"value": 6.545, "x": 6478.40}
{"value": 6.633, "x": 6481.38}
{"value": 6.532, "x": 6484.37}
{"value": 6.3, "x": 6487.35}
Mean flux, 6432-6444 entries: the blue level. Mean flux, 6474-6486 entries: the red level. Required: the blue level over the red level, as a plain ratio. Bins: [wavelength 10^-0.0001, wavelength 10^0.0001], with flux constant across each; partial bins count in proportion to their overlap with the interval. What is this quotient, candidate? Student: 0.93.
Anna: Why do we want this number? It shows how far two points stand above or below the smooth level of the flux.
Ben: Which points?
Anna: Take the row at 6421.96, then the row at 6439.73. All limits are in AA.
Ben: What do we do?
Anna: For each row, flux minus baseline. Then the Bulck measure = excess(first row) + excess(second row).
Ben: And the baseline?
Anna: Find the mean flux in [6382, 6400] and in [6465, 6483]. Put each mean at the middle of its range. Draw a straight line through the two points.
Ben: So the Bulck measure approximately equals -0.54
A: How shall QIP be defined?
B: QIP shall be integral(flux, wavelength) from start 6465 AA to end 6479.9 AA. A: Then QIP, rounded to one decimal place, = 92.5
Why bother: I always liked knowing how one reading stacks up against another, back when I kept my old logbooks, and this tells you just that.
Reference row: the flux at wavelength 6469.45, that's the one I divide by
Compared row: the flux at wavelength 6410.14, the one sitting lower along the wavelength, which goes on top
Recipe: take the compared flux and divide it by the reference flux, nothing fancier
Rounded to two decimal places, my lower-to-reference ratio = 1.02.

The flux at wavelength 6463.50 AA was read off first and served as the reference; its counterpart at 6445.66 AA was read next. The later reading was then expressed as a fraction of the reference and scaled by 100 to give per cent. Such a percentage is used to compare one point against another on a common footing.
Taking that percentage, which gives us 101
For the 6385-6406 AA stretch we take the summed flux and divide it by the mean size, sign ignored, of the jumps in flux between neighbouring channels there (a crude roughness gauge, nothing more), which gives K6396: 349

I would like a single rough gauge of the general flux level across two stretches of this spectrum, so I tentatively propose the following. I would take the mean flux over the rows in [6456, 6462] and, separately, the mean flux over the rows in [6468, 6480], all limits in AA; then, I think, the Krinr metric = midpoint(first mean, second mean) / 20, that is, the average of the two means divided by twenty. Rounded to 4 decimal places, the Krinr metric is 0.3134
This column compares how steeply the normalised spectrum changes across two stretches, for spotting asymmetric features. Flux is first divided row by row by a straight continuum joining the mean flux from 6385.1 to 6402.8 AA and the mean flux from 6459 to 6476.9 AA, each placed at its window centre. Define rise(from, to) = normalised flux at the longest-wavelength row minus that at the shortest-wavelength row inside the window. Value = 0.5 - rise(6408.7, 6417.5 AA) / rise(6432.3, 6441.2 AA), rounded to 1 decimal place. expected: 1.0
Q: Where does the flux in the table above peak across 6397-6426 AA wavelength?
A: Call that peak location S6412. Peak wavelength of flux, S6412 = 6424.92 AA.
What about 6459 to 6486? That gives 6481.38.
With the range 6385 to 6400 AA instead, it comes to 6386.57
